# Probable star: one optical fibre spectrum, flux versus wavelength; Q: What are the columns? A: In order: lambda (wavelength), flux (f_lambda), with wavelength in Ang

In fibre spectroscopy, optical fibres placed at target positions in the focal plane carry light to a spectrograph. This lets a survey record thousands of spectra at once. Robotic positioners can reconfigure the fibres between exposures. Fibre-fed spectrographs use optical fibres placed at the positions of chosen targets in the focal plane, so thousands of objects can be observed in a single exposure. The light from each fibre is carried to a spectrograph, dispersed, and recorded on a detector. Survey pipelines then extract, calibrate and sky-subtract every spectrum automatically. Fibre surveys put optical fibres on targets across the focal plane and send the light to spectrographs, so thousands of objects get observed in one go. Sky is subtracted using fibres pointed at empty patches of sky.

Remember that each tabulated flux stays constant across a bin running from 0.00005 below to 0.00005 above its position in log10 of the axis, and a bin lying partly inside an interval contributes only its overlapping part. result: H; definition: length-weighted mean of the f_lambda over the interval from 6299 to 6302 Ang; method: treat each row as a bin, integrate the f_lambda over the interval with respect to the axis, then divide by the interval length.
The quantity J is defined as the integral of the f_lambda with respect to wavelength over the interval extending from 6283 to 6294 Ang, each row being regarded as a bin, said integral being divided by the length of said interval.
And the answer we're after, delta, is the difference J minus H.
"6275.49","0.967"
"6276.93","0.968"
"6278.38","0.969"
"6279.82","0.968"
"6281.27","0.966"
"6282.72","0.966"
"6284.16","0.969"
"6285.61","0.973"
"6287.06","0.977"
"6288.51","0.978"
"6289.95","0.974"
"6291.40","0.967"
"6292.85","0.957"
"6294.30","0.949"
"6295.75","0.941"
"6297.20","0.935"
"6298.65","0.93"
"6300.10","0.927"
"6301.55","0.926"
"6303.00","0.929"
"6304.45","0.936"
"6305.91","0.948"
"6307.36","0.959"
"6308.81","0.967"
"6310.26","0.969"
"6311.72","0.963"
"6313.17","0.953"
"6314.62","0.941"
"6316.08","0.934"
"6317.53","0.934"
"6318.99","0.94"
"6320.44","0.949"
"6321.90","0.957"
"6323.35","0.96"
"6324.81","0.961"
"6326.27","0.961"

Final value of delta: 0.043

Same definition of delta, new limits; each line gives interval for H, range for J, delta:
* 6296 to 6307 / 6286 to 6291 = 0.042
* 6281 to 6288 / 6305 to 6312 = -0.011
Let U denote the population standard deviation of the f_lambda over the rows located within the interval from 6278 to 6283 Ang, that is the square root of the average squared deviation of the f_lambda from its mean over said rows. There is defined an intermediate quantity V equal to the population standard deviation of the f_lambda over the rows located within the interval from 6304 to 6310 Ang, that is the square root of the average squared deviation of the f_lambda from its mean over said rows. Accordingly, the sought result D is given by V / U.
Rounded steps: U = 0.0013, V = 0.0117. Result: 9.0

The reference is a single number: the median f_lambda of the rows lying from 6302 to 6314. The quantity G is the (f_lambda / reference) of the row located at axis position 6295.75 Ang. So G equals 0.98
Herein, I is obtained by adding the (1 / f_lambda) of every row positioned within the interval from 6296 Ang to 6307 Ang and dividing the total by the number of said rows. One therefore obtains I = 1.07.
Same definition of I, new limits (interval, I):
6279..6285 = 1.03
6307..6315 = 1.04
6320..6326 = 1.05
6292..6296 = 1.05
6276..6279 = 1.03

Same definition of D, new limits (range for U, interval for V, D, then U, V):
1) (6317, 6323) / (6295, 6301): 0.6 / 0.0087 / 0.0053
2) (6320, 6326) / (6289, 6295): 2.0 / 0.0047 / 0.0095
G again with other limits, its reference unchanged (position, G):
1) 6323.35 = 1.00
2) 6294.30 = 0.99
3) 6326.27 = 1.01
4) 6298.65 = 0.97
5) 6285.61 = 1.02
